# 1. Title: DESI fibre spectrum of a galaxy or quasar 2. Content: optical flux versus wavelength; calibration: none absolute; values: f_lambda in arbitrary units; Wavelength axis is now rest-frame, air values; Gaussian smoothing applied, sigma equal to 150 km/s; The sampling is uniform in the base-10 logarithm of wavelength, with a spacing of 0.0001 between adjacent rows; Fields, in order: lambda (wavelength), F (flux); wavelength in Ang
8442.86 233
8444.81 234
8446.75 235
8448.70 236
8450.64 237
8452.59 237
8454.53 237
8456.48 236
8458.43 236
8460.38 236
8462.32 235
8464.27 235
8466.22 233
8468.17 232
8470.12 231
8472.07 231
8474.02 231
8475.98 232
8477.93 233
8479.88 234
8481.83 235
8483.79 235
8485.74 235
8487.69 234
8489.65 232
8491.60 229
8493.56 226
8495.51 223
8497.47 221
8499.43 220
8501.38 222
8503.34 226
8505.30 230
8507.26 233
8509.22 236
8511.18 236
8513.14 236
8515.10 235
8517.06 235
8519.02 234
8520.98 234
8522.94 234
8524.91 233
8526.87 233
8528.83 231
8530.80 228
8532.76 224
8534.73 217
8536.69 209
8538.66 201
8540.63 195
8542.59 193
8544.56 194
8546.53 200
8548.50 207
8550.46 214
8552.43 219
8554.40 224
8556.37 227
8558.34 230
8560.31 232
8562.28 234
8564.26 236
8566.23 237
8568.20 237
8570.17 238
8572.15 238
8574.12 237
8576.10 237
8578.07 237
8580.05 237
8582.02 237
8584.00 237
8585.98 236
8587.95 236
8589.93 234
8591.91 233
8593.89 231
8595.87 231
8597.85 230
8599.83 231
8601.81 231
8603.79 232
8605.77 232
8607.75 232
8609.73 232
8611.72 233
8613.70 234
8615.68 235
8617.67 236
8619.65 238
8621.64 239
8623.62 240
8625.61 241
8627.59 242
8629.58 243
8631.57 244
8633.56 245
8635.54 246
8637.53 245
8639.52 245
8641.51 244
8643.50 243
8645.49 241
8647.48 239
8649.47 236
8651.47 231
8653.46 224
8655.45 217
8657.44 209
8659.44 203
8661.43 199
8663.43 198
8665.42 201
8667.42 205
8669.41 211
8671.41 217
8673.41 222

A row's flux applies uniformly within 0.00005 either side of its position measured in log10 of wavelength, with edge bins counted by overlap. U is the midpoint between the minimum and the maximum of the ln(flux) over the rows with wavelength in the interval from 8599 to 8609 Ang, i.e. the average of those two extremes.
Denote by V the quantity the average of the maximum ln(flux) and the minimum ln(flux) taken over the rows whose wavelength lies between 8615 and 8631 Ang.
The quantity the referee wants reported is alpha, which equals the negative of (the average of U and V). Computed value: -5.46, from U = 5.445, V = 5.476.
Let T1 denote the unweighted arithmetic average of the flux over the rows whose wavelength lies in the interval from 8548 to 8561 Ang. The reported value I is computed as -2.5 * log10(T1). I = -5.87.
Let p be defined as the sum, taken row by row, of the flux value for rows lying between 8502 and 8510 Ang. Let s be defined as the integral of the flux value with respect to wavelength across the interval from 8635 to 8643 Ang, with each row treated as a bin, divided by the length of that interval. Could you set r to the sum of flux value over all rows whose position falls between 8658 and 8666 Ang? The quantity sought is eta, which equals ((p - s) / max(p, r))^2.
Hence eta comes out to 0.54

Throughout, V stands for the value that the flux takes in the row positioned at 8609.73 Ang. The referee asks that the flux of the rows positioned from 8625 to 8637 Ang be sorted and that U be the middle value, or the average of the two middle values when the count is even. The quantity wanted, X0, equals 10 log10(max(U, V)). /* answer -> 23.9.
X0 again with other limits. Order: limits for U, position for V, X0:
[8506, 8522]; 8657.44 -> 23.7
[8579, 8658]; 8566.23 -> 23.7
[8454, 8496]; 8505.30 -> 23.7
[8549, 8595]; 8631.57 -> 23.9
